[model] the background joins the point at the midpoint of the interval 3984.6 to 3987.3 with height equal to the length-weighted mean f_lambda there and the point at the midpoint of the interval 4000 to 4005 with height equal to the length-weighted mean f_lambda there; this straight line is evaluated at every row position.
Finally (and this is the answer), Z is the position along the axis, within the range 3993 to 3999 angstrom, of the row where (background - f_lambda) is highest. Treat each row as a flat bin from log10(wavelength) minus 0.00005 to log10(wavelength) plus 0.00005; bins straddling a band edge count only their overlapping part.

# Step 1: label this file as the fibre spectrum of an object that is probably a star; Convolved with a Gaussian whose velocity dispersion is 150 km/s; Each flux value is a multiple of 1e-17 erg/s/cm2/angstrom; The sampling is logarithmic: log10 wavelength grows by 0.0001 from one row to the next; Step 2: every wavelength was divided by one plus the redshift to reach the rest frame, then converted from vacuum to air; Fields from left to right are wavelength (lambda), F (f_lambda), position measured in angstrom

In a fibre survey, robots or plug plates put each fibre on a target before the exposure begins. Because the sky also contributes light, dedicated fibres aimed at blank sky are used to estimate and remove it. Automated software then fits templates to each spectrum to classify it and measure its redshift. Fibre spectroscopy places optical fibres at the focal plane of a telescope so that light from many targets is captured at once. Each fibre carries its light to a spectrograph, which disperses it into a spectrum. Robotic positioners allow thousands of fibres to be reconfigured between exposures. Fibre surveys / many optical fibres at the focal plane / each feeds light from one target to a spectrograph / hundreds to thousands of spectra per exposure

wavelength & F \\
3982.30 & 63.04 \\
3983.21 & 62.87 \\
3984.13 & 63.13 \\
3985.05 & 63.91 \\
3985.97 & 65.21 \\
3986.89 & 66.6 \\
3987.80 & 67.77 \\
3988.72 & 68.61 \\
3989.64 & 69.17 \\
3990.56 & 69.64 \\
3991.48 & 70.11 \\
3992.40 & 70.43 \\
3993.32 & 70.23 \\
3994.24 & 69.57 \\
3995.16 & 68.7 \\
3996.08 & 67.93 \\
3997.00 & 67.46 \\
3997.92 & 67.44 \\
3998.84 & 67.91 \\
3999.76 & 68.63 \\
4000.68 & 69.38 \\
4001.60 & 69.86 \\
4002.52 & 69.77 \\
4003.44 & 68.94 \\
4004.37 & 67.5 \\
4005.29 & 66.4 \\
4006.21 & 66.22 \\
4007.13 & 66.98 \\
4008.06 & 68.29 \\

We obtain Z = 3997.92 angstrom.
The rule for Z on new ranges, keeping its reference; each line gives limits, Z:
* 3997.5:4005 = 4004.37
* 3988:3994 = 3988.72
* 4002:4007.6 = 4006.21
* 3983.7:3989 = 3984.13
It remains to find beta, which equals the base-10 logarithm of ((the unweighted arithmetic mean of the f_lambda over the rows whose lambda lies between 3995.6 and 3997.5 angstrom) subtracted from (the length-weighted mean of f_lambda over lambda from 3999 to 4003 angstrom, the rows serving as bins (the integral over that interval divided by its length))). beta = 0.23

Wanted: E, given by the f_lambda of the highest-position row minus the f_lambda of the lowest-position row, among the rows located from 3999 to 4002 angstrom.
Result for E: 1.2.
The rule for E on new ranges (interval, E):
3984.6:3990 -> 5.3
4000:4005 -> -1.9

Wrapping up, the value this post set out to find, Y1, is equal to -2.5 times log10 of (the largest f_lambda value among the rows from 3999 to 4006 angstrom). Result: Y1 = -4.61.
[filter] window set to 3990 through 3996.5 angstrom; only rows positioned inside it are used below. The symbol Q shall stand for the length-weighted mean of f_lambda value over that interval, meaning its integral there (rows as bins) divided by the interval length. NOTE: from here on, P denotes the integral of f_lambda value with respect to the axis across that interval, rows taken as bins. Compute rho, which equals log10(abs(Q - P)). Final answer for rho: 2.6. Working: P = 452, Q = 69.5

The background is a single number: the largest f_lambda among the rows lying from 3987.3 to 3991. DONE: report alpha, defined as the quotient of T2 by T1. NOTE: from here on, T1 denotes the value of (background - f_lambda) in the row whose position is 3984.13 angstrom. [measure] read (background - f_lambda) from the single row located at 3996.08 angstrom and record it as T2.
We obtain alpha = 0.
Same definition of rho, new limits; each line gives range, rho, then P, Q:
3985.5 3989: 2.2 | 234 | 67.0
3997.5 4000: 2.0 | 170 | 68.0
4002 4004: 1.8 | 138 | 69.1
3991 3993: 1.8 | 140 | 70.2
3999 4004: 2.4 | 346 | 69.2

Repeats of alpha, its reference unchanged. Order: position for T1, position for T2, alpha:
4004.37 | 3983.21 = 3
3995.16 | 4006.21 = 4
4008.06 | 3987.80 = 1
